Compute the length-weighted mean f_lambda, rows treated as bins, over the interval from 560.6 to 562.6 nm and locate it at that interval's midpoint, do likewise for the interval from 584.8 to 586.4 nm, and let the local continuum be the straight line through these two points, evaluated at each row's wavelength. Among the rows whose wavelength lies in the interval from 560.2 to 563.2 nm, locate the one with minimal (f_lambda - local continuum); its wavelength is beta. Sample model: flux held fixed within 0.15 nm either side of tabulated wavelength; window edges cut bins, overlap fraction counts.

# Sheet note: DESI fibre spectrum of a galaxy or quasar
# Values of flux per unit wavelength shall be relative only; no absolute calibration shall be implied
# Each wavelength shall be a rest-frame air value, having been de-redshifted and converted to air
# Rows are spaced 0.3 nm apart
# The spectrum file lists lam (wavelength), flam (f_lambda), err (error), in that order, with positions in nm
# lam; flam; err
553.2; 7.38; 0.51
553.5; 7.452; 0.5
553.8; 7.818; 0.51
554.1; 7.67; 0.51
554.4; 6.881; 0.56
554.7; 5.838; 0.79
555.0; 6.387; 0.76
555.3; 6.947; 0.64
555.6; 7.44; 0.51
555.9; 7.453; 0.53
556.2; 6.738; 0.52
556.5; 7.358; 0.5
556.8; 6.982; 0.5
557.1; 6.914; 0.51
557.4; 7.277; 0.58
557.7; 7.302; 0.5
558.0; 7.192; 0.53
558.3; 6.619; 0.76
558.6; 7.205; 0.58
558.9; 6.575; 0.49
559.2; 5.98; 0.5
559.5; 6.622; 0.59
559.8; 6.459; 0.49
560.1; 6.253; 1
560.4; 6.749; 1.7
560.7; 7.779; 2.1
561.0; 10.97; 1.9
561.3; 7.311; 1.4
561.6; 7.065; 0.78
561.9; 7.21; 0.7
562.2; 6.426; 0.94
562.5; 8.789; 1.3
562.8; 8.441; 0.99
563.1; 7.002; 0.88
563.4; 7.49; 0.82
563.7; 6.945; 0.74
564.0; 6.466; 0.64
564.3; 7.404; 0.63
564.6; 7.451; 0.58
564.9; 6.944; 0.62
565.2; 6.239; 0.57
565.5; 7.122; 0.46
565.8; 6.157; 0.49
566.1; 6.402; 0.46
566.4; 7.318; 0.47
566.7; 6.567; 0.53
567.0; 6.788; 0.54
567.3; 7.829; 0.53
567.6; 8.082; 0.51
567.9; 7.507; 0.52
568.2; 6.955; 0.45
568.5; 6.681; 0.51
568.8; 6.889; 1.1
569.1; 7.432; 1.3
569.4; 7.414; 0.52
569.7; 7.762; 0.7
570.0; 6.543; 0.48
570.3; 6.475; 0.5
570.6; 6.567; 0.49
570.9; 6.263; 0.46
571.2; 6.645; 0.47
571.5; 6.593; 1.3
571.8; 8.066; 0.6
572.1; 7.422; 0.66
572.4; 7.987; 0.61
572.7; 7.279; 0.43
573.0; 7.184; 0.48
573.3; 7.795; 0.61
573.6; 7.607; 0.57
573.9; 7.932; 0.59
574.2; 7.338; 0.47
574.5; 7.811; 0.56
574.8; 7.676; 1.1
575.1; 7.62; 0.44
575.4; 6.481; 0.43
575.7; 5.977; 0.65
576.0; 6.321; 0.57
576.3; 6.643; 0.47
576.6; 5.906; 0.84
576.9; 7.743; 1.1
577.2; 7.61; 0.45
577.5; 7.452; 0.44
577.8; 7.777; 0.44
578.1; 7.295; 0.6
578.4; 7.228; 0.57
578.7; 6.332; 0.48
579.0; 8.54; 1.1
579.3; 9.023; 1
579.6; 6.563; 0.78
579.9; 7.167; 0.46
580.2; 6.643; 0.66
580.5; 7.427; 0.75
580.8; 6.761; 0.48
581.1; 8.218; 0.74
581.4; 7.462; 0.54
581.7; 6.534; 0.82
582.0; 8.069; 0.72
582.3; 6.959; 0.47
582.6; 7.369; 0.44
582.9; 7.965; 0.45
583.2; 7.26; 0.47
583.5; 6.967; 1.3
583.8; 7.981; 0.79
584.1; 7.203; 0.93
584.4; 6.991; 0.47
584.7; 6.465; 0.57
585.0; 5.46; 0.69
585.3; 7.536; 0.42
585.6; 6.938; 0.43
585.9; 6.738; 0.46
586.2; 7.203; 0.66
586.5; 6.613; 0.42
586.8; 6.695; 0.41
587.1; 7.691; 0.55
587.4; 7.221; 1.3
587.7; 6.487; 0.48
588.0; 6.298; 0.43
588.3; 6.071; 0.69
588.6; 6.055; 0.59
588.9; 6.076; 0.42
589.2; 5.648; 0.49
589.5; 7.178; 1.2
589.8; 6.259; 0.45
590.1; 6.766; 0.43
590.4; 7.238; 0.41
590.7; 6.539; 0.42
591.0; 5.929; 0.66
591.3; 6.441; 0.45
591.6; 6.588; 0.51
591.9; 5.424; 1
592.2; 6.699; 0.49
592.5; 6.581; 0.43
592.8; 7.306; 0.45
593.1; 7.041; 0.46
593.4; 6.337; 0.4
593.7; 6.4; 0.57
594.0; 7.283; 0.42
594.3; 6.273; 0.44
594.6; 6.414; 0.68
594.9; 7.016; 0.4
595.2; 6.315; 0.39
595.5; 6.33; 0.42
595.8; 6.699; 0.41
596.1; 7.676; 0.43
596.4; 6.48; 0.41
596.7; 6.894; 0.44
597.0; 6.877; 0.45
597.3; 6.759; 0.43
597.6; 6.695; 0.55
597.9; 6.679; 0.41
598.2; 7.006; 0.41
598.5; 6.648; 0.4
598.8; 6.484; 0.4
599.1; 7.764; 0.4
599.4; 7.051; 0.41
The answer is 562.2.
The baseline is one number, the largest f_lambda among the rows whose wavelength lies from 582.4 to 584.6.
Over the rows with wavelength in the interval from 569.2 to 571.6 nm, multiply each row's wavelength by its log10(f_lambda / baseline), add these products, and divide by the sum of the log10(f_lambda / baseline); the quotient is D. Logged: 570.64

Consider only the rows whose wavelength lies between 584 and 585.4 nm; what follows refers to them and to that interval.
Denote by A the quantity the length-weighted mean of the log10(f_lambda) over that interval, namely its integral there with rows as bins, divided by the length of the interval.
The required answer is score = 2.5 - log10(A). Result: 2.58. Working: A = 0.822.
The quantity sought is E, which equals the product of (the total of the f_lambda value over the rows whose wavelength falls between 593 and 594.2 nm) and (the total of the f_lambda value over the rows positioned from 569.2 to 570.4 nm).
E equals 763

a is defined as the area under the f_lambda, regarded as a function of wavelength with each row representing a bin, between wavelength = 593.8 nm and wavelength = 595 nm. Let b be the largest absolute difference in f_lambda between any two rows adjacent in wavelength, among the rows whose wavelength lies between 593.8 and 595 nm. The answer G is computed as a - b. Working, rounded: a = 8.1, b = 1.0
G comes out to 7.1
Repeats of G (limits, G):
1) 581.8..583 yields 7.9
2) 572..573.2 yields 8.3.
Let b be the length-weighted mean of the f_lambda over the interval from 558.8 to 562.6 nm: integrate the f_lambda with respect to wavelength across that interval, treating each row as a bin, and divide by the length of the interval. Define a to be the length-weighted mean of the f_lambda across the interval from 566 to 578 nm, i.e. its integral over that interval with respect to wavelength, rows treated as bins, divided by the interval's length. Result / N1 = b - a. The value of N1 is 0.07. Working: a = 7.16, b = 7.23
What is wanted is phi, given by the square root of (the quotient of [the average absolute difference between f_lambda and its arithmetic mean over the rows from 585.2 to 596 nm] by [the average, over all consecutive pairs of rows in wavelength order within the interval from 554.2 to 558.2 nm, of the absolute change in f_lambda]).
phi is 1.0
